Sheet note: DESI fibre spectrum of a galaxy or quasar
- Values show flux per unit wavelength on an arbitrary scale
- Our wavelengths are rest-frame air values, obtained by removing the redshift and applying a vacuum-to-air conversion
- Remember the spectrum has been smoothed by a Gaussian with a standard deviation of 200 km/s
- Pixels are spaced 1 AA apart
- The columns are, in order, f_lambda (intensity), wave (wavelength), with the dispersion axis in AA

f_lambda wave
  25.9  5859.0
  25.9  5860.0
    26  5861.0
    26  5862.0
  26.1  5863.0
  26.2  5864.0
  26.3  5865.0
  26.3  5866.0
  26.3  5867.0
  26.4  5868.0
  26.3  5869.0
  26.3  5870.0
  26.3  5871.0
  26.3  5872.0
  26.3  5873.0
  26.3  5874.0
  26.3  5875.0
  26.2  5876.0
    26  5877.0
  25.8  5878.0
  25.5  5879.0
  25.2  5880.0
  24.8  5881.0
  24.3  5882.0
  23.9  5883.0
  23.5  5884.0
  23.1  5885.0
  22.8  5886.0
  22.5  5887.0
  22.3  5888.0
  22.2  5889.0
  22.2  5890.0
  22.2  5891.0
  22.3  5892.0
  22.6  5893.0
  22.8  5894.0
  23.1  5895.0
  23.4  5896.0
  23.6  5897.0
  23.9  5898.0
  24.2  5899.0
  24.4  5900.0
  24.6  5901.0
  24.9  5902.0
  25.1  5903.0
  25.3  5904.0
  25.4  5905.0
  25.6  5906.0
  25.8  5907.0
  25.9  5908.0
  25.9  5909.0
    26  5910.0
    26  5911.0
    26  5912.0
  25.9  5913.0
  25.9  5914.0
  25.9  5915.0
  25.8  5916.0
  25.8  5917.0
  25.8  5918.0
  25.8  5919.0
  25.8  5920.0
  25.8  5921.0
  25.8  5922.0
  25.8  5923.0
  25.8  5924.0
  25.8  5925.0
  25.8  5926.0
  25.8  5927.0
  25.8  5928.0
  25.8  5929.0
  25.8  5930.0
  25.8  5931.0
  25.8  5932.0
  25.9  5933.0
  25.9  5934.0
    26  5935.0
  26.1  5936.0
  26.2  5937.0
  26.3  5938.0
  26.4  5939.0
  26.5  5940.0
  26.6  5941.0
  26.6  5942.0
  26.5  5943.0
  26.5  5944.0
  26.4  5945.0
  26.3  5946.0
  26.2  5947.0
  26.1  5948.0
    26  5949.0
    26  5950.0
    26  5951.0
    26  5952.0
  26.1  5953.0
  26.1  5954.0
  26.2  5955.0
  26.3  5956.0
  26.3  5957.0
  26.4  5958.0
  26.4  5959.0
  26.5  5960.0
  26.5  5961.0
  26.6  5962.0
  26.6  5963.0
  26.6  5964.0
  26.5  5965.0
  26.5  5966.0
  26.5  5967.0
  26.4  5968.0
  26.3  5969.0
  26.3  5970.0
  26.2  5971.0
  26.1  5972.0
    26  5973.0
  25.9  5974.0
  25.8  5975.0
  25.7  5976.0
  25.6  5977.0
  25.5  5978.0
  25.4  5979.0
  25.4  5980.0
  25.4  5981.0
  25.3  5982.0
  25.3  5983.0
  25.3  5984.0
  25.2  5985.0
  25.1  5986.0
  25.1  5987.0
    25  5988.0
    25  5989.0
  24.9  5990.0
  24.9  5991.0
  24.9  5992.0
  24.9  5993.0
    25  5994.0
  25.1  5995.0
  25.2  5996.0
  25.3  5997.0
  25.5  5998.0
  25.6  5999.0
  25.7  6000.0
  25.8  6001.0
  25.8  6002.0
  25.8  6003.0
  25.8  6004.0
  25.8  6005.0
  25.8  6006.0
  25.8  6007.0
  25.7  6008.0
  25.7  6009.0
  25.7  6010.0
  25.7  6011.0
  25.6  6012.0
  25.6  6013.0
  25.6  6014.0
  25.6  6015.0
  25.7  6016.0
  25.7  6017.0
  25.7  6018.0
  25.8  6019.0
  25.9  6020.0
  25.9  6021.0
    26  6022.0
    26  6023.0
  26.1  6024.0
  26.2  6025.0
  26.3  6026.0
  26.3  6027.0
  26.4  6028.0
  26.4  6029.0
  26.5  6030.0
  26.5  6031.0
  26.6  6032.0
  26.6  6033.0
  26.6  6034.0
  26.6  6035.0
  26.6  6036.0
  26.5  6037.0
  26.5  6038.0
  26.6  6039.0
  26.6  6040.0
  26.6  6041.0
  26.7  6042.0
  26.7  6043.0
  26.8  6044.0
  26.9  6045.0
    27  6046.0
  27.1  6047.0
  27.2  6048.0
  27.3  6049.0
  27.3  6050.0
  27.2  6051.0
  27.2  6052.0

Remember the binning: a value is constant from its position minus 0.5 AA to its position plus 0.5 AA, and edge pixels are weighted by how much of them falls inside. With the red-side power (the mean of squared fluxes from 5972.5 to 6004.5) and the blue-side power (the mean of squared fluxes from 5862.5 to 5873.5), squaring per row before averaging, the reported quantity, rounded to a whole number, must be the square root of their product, 667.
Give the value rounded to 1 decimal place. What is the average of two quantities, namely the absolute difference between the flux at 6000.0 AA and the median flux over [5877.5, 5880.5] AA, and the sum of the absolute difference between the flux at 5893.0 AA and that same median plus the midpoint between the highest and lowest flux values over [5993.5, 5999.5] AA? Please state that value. 14.2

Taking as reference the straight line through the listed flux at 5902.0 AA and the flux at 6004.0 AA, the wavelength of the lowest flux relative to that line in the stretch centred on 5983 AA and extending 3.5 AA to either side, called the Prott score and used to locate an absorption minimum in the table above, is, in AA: 5986.0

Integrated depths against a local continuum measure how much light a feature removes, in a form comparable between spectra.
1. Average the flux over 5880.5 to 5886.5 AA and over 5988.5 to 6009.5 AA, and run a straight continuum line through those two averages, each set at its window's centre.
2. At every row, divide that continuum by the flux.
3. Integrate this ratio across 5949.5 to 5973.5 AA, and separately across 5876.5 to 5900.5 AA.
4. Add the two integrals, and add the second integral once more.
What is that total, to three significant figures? 71.2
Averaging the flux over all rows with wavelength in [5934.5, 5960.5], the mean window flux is 26.27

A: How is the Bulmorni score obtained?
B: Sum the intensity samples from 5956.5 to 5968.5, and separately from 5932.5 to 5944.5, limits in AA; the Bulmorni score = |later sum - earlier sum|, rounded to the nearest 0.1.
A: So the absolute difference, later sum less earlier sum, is 2.3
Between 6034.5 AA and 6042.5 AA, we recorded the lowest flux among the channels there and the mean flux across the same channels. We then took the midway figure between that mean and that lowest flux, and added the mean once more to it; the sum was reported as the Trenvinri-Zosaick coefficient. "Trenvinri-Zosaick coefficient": 53.1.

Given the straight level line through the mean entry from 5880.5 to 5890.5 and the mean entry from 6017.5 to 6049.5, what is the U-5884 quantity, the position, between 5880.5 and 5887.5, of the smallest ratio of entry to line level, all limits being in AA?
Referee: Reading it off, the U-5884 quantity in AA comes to 5887.0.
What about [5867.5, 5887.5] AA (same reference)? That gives 5887.0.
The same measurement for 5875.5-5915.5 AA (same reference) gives 5891.0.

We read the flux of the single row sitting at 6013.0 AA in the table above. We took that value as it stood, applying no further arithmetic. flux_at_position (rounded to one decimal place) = 25.6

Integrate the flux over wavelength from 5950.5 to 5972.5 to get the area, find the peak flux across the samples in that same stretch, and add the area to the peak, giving 606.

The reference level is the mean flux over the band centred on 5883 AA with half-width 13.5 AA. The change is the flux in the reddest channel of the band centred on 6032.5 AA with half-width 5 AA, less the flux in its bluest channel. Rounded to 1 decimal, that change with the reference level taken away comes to -24.1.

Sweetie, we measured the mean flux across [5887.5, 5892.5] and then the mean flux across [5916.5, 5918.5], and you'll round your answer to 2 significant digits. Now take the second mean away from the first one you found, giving -3.6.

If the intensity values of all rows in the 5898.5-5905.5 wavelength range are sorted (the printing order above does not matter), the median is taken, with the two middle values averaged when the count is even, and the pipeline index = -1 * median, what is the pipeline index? -24.9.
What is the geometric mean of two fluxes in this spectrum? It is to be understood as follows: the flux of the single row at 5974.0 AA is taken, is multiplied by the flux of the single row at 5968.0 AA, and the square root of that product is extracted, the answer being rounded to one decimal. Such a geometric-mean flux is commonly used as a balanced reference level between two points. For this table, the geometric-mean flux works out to 26.1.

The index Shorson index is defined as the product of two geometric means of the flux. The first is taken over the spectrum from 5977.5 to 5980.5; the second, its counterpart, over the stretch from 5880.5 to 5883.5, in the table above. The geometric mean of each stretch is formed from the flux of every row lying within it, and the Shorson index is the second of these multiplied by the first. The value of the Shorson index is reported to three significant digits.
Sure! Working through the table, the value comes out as 619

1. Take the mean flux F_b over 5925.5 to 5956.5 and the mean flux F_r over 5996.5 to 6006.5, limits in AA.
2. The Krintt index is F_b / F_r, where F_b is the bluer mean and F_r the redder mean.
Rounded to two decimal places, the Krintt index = 1.02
